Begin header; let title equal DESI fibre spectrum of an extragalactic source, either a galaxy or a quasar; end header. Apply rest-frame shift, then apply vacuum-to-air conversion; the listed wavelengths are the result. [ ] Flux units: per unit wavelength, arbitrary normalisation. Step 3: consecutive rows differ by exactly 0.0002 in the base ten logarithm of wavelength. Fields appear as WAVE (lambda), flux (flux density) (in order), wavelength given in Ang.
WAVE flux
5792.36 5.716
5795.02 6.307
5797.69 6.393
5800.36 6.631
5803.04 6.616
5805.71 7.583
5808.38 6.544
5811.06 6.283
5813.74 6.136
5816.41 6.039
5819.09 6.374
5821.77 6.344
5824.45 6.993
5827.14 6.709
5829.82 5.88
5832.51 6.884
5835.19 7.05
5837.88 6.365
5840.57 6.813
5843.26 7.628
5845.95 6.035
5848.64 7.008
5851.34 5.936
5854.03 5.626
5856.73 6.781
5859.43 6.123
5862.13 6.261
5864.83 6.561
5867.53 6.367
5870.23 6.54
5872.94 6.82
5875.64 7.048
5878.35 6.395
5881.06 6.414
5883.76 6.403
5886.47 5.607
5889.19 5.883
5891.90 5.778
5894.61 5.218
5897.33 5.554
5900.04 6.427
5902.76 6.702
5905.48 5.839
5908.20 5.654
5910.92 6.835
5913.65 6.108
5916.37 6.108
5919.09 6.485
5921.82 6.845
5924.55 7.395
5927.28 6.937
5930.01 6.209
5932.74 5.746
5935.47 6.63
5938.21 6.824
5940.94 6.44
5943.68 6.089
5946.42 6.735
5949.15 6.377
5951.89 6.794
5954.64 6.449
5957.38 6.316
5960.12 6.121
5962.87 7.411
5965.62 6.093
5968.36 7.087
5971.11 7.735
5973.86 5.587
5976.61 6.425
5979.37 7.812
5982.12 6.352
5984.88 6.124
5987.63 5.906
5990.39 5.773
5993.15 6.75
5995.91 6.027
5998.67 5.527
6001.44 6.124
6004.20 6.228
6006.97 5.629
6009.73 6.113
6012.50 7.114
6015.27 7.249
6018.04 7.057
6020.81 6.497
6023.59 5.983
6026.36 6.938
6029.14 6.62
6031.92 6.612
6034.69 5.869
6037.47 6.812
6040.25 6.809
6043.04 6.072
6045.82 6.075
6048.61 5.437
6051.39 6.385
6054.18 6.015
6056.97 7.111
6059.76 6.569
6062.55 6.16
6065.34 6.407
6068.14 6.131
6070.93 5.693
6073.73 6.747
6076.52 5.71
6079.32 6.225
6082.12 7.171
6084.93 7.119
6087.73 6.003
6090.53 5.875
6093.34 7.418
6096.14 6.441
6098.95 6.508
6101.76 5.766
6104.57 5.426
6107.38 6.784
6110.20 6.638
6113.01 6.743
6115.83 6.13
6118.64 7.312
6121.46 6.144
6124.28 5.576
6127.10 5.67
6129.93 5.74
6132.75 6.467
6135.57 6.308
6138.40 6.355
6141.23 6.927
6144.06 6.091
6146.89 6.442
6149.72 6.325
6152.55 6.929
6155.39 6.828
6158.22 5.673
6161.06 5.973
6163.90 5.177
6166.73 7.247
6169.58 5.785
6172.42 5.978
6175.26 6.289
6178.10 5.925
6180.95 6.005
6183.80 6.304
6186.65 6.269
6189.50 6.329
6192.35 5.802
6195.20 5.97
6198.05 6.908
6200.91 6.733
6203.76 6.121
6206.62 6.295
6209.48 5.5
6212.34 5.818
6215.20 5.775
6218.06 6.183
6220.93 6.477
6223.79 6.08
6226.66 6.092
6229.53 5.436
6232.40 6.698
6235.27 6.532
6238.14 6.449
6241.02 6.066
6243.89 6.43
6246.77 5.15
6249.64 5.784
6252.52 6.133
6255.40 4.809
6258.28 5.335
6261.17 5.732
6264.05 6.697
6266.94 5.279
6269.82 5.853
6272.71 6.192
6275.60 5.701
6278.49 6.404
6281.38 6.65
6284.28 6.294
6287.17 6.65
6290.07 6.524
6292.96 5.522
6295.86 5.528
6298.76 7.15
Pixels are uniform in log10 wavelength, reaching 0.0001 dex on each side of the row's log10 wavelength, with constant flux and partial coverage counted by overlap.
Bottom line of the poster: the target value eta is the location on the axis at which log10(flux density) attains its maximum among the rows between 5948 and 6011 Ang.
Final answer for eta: 5979.37 Ang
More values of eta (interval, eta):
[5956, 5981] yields 5979.37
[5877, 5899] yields 5881.06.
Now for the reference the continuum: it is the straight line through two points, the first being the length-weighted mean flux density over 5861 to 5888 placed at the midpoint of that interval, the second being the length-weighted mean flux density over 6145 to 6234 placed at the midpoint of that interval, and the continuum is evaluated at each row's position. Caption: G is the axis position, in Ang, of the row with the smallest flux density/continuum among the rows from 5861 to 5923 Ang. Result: 5894.61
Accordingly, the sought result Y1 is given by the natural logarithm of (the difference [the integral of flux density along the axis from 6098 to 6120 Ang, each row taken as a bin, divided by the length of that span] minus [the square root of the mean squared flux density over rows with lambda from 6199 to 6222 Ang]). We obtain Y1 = -1.3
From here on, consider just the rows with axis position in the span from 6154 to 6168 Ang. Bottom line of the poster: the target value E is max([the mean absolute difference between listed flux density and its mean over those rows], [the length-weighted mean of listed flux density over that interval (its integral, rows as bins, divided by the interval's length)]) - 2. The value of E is 4.17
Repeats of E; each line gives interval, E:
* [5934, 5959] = 4.51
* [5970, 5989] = 4.55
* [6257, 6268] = 3.78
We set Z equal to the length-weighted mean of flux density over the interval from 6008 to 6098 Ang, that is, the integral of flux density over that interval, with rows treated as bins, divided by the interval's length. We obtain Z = 6.45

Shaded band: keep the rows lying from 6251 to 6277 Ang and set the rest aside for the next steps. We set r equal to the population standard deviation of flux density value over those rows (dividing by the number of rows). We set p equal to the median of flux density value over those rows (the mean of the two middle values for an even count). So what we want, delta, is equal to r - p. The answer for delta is -5.2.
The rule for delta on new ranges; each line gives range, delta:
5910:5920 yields -6.0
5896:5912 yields -5.6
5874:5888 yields -5.9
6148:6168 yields -5.6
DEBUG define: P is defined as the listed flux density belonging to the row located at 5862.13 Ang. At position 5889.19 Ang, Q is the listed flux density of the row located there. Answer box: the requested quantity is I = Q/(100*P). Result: 0.0094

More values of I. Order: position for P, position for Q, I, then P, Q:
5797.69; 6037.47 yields 0.0107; 6.393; 6.812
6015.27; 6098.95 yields 0.0090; 7.249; 6.508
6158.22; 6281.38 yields 0.0117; 5.673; 6.65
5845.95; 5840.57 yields 0.0113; 6.035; 6.813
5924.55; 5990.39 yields 0.0078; 7.395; 5.773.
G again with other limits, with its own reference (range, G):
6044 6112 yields 6048.61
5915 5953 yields 5932.74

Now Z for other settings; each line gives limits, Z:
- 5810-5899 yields 6.36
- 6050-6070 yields 6.38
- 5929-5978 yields 6.51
